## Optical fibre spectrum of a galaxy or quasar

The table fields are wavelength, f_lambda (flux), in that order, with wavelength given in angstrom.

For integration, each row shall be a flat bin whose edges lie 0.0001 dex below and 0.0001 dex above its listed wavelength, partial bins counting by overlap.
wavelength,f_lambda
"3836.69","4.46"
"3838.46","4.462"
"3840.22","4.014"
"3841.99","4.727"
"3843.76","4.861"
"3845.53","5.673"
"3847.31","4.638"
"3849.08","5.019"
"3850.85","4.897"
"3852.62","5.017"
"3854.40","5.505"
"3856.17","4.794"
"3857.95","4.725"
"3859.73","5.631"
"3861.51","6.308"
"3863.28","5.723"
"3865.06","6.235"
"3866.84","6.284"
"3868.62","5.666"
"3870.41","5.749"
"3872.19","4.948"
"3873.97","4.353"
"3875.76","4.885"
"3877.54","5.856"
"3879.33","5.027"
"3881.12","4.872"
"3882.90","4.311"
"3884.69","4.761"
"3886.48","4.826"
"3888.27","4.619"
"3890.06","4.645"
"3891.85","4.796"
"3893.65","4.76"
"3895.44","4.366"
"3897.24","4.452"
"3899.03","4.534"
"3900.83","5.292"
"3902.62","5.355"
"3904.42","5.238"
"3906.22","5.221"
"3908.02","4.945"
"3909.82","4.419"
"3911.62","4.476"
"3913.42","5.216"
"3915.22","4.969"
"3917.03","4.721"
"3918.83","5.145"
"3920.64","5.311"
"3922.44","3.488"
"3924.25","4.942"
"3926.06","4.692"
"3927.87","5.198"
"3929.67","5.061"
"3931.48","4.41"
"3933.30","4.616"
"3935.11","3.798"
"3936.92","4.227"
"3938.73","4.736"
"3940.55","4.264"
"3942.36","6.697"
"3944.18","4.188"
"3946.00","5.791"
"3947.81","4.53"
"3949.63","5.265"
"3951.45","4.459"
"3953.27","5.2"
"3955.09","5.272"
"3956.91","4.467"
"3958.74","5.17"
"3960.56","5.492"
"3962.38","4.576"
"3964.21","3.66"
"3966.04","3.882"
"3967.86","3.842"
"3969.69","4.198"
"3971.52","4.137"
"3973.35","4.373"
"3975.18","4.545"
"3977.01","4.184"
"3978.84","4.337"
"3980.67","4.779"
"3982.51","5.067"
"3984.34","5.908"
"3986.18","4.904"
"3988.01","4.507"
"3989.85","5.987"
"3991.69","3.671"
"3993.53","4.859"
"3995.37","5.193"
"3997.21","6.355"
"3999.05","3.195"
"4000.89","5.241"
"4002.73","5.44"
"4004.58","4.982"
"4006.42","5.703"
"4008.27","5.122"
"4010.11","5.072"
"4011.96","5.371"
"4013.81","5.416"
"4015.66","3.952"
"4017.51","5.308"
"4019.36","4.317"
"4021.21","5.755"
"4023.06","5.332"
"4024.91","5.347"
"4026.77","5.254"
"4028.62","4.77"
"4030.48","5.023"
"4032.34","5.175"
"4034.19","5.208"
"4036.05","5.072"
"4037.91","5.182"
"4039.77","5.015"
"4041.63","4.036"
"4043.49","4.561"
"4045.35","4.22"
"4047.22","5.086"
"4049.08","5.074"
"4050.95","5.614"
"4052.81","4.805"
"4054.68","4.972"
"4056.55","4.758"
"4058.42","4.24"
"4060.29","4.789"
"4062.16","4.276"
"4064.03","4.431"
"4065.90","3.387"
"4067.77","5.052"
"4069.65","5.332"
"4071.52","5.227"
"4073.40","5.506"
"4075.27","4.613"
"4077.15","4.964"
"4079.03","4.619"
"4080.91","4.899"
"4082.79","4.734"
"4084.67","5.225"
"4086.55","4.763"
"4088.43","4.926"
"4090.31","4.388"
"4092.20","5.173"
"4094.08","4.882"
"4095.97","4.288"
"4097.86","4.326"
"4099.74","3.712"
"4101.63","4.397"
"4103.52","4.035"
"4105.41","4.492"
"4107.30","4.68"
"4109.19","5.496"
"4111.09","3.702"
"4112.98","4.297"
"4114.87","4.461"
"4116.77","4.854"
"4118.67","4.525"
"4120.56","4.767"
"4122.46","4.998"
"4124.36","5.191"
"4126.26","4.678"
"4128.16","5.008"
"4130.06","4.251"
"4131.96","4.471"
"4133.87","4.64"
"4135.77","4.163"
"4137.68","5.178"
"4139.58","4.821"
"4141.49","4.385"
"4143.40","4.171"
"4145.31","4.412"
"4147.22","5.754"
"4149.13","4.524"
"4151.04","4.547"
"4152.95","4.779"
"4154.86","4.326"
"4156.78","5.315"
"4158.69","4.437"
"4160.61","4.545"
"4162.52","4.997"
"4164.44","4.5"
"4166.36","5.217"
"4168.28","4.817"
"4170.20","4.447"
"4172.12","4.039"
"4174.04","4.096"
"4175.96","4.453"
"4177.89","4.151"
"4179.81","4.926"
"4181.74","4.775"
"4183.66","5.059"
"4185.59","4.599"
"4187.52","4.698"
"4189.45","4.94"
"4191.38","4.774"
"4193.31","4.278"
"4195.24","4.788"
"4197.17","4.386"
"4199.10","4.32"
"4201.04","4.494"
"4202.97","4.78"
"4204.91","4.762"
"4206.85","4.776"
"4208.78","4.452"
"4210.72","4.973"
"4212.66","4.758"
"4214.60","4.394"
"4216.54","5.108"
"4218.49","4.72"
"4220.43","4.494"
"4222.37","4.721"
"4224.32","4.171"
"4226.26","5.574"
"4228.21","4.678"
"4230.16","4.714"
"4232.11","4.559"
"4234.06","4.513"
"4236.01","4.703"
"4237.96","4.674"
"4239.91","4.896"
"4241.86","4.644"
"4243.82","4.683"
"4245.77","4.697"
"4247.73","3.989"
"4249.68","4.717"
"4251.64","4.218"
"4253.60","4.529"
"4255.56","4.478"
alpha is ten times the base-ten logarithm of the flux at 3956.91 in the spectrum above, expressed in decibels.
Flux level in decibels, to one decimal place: 6.5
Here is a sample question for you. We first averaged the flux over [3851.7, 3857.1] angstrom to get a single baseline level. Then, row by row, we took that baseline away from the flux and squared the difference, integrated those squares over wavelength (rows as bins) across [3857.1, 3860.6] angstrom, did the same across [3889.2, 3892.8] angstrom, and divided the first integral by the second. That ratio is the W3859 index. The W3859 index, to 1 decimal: 1.4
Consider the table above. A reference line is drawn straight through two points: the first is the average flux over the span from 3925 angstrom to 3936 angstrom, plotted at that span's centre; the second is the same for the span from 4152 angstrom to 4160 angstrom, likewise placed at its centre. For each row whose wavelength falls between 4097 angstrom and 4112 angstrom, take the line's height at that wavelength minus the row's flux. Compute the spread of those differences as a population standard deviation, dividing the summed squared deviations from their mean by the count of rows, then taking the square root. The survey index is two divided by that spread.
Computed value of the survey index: 3.7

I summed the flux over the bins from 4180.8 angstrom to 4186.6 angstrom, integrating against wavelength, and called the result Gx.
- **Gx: 28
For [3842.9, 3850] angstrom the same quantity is 36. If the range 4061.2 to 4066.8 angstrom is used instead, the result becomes 23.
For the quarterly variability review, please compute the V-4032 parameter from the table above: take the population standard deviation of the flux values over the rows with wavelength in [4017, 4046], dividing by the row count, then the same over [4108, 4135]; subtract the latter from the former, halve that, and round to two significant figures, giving 0.013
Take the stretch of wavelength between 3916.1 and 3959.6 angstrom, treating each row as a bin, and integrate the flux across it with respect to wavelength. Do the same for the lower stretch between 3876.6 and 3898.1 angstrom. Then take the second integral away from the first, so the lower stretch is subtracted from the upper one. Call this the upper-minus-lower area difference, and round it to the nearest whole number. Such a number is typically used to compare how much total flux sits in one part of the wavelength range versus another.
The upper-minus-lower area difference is 107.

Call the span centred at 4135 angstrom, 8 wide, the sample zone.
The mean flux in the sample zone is 4.6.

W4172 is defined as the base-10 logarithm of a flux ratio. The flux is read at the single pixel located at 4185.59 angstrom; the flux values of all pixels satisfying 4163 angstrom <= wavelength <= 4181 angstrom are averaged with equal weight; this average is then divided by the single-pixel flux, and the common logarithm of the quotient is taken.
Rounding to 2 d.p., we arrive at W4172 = -0.01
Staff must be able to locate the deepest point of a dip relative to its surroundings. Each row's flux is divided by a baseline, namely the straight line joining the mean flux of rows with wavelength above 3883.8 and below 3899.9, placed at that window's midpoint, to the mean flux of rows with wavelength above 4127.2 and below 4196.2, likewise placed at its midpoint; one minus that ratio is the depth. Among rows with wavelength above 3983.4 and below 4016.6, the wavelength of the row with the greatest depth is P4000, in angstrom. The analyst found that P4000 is 3999.05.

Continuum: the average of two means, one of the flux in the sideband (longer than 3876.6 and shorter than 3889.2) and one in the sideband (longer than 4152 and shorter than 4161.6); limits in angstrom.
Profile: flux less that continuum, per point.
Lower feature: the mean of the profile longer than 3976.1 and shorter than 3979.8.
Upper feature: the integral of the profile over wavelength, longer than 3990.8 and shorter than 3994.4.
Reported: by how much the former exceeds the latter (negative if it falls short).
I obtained 1.4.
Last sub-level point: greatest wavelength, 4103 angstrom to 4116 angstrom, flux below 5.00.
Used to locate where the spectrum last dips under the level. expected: 4114.87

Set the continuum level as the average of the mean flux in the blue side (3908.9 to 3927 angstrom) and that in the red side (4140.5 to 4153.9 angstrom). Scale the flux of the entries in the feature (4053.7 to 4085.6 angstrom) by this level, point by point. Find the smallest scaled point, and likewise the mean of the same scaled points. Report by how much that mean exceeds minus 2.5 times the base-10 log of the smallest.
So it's 0.66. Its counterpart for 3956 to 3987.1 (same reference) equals 0.70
